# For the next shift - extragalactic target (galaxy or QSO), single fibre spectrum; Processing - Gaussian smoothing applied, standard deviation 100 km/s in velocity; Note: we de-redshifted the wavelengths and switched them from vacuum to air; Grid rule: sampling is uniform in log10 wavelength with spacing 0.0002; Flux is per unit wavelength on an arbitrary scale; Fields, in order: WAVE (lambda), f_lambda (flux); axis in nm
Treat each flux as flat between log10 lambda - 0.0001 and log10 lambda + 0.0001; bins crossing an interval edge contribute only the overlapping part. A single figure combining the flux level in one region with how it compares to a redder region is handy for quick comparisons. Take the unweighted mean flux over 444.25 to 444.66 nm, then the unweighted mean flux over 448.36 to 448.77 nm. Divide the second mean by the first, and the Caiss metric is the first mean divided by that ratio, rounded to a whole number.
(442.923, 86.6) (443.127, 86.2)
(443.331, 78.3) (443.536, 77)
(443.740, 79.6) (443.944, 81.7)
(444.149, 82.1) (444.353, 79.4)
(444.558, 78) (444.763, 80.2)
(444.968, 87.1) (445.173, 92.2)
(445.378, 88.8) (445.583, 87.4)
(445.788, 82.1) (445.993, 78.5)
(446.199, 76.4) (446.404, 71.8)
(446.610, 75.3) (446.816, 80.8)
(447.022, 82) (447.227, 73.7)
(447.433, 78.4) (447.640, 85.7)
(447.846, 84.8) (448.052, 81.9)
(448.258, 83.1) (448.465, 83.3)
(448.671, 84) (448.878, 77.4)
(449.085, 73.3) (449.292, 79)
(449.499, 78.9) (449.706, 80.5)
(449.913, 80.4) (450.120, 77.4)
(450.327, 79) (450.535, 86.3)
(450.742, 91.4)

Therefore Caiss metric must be 74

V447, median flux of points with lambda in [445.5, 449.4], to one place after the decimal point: 80.8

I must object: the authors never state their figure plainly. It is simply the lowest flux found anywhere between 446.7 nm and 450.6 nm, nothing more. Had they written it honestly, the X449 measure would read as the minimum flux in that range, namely 73.3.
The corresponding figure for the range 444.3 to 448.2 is 71.8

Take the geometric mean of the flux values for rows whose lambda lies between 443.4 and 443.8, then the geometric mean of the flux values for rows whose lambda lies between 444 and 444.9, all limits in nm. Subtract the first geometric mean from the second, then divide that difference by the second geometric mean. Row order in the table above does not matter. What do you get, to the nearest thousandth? 0.020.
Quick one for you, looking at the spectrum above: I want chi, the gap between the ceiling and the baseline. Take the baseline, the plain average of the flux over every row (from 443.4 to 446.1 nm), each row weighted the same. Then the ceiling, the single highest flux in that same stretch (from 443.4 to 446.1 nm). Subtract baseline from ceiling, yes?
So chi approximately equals 10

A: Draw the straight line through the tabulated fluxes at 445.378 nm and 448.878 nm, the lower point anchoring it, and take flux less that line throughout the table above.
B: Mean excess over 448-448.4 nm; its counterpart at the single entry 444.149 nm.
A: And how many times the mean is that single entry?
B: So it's -4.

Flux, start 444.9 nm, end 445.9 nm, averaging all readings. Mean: 87.5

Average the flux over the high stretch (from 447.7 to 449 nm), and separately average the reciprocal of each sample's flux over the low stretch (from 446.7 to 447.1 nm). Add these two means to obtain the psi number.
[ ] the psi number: 82.4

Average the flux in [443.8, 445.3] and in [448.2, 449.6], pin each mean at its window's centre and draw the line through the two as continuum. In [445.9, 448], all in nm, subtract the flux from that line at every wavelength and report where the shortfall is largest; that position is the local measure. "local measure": 446.404 nm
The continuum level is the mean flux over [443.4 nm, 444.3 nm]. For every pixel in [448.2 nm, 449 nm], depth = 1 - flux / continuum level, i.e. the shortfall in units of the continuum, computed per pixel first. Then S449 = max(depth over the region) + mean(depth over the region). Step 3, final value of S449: 0.01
